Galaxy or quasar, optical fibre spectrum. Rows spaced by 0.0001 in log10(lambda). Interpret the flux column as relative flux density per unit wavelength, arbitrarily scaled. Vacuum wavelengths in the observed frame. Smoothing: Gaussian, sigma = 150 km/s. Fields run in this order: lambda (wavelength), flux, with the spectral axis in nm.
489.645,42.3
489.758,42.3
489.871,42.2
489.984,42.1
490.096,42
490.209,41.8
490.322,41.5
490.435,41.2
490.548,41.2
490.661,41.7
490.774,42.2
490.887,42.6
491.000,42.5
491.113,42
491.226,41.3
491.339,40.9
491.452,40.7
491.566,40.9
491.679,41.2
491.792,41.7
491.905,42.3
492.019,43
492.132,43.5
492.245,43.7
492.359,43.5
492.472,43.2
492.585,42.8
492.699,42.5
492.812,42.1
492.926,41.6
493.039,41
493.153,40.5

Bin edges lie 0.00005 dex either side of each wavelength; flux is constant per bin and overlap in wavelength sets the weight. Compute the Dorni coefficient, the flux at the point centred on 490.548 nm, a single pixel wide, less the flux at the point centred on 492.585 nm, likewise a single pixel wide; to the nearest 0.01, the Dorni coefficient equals -1.60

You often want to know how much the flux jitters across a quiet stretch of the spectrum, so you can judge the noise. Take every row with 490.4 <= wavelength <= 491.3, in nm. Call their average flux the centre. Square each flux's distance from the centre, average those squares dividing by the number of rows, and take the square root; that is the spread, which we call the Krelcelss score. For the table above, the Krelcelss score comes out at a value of 0.54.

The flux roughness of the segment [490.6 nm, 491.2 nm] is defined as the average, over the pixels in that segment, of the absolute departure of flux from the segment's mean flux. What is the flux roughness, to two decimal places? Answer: 0.28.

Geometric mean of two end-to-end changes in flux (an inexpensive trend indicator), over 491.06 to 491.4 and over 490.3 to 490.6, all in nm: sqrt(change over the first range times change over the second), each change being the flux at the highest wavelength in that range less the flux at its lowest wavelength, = 0.57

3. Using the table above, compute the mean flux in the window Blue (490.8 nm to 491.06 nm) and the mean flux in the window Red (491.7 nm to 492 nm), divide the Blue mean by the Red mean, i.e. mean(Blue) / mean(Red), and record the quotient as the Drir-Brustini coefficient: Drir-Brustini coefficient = 1.013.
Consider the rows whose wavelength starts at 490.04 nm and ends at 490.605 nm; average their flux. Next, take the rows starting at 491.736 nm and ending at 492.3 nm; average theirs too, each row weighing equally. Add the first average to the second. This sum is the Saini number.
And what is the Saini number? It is 84.4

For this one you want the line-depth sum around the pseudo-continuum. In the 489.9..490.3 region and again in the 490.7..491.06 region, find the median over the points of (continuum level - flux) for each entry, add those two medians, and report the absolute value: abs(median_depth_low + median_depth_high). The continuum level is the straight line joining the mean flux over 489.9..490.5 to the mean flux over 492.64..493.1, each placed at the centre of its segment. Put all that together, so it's 1.0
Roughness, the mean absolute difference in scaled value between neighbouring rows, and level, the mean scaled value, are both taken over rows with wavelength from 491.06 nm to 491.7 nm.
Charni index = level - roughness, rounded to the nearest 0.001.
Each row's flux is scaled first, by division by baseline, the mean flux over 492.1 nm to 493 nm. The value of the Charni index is 0.952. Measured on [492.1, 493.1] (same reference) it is 0.987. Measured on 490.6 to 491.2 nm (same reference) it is 0.976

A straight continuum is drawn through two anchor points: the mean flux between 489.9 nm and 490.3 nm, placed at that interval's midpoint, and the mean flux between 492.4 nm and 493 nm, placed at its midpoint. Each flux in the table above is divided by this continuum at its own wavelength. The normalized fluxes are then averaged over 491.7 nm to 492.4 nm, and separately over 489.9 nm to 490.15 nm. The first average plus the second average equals 2.02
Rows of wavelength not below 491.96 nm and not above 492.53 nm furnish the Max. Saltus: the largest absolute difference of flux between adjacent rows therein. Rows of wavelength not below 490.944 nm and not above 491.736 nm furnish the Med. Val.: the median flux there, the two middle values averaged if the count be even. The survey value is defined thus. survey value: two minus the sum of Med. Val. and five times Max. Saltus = -41.7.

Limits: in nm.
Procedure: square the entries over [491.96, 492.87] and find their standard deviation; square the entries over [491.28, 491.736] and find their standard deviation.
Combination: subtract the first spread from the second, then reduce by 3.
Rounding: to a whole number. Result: -33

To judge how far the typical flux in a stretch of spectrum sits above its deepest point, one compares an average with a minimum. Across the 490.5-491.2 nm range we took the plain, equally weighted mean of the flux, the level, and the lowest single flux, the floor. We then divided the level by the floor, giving 1.02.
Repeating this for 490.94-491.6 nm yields 1.02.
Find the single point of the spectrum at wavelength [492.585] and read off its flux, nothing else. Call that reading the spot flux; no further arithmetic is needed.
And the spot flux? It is 42.8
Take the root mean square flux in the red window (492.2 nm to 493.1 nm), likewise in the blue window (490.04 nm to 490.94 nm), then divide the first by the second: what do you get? 1.02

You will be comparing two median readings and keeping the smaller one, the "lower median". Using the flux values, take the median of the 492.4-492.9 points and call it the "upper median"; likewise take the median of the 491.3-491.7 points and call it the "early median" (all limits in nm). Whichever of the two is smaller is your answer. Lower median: 40.9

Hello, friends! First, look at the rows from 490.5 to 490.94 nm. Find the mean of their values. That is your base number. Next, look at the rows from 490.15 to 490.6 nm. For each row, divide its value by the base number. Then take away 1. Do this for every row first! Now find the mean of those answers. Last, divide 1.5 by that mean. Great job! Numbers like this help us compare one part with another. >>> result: -126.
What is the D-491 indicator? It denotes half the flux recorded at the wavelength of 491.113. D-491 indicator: 21.0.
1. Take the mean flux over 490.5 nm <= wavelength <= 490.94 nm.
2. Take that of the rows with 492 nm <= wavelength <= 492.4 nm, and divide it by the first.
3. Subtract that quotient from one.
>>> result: -0.036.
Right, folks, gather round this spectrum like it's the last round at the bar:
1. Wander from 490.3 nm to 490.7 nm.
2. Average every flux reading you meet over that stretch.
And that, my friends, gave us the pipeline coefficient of 41.4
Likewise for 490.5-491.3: 41.9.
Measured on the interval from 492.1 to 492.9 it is 43.0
